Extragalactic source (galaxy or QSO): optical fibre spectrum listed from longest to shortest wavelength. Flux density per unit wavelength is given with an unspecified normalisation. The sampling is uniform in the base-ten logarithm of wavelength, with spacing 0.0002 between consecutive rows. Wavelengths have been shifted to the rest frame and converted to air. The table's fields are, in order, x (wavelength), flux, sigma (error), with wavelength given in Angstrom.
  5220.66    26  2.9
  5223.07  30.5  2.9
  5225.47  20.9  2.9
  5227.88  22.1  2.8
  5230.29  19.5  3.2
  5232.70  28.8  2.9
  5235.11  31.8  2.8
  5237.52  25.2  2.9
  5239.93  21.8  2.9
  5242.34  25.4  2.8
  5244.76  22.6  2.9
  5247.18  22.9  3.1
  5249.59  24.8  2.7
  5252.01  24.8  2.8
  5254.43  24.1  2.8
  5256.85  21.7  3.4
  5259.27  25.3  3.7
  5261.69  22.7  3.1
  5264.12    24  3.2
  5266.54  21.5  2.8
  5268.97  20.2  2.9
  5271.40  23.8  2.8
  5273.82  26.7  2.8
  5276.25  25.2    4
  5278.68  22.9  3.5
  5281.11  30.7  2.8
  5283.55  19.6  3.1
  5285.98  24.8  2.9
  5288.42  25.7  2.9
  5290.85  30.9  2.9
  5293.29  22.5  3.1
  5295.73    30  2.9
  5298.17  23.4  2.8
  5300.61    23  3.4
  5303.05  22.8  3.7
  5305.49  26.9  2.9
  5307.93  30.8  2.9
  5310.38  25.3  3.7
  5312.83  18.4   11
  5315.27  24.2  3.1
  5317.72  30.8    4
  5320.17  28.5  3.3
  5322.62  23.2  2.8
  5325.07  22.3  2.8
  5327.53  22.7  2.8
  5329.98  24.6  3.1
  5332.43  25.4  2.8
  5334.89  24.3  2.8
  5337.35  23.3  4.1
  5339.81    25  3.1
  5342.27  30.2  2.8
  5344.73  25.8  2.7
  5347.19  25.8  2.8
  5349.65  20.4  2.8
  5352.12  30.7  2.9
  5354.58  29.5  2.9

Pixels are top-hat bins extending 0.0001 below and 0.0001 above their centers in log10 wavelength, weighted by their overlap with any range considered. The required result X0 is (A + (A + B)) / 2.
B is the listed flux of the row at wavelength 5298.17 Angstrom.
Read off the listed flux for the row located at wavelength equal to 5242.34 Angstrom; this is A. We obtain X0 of 37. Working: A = 25.4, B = 23.4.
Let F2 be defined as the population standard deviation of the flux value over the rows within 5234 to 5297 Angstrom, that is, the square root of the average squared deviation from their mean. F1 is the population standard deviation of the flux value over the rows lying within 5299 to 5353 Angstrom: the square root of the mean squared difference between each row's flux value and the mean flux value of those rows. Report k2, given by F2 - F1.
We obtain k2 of -0.2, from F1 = 3.28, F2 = 3.1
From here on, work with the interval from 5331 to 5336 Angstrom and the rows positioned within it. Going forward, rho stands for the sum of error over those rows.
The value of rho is 5.6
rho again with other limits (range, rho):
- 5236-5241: 5.8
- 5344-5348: 5.5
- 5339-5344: 5.9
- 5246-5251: 5.8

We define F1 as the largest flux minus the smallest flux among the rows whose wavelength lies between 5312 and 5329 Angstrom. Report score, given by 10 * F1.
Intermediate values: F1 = 12.4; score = 124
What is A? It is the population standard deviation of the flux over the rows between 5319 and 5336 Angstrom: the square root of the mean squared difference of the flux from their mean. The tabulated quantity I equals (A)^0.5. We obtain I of 1.4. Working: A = 1.9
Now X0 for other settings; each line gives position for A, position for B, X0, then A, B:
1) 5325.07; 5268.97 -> 32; 22.3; 20.2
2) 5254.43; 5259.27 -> 37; 24.1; 25.3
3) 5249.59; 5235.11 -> 41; 24.8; 31.8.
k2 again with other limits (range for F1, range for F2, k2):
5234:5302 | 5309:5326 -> 0.7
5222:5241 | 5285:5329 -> -0.9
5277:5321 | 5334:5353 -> -0.6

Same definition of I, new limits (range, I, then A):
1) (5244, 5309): 1.7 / 3.0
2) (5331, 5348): 1.4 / 2.0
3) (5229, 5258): 1.8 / 3.2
